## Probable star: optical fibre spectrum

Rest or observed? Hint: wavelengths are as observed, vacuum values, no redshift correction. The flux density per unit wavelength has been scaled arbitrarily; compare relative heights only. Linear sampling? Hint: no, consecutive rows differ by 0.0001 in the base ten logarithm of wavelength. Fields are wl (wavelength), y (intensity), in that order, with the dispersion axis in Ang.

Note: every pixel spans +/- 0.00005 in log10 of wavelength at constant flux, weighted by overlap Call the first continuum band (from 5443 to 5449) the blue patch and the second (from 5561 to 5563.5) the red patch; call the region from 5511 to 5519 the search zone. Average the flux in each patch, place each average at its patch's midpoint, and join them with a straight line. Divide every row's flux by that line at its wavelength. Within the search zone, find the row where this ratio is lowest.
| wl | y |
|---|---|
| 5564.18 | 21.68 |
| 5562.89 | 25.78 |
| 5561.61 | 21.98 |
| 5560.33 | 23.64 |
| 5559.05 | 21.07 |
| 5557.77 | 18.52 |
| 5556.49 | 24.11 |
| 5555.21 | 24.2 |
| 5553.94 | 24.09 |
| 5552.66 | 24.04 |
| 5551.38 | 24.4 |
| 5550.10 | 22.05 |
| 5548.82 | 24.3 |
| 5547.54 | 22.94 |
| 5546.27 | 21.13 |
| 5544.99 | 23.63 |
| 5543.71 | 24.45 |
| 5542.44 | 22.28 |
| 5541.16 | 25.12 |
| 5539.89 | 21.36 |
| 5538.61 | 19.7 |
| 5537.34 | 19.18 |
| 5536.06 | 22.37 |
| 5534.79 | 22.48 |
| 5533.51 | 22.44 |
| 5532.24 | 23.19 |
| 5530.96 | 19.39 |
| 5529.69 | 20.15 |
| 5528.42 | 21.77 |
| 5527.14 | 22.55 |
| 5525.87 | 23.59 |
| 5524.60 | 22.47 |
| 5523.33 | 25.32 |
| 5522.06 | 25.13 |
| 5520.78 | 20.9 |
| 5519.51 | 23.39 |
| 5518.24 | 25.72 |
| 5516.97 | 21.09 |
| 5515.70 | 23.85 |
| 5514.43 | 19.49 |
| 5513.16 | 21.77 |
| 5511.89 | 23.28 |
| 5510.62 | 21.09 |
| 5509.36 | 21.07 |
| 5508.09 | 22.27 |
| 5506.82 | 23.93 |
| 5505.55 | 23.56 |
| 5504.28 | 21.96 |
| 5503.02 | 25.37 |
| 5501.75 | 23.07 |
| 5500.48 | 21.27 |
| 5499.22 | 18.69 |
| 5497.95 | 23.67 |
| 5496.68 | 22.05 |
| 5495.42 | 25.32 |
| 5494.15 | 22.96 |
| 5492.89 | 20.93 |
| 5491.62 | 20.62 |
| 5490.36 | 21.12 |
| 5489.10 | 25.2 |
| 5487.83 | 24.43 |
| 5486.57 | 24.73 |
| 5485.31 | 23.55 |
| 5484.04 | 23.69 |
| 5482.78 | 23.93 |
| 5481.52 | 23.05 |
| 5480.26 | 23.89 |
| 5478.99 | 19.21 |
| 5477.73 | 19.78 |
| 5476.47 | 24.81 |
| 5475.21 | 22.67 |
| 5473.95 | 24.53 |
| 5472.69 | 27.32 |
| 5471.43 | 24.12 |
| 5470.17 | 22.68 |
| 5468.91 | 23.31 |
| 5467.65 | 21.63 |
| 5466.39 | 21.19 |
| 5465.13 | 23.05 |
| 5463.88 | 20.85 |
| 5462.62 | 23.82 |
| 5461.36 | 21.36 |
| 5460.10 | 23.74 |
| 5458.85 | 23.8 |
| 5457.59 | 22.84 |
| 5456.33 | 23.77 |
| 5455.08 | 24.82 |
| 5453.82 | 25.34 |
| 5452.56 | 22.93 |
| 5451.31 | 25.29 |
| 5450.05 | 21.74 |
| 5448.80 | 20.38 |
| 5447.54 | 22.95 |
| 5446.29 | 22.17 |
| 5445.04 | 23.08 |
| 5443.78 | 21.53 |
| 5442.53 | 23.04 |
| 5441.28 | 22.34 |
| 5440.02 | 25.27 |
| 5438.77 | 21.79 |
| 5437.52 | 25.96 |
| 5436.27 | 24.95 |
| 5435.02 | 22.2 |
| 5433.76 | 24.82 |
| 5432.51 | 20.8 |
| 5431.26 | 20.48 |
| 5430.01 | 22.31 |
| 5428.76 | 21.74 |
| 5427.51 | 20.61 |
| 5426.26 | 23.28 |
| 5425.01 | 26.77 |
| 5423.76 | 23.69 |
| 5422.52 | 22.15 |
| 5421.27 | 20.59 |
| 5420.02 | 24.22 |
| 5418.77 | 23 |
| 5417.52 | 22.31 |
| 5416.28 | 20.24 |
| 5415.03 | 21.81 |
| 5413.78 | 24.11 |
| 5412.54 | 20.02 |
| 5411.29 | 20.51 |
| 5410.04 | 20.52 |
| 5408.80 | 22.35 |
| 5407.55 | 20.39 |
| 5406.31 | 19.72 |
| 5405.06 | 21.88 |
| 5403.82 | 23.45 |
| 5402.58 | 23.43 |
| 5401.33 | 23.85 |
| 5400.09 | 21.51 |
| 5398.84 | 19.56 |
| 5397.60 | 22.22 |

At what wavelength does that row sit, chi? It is 5514.43 Ang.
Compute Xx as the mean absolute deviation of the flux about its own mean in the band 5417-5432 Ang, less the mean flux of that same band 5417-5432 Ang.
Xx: -21.3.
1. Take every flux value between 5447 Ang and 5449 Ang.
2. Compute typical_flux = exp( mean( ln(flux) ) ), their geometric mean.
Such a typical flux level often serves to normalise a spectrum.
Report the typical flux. 21.6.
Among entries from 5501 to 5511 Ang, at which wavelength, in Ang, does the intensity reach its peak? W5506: 5503.02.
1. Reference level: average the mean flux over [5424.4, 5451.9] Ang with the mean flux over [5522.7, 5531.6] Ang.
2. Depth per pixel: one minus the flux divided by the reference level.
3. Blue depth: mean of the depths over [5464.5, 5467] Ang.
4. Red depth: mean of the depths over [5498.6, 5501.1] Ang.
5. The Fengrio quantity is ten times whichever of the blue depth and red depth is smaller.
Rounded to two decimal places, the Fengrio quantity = 0.18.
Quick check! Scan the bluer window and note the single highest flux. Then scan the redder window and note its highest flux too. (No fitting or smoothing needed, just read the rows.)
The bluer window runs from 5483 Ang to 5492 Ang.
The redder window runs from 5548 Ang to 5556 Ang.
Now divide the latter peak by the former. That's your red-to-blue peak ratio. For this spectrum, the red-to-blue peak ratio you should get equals 0.97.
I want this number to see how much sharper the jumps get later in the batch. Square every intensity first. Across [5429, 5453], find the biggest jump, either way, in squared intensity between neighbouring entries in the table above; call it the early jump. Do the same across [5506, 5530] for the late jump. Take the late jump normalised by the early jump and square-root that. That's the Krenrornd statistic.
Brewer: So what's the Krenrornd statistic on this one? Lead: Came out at 1.04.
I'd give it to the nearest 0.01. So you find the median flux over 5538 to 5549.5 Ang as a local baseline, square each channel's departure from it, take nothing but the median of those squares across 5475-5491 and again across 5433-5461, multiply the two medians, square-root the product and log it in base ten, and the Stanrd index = 0.18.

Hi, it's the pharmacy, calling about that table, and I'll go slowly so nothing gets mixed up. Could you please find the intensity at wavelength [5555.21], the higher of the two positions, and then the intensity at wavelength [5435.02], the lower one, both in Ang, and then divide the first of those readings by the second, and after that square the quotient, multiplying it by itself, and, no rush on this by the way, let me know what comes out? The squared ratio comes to 1.19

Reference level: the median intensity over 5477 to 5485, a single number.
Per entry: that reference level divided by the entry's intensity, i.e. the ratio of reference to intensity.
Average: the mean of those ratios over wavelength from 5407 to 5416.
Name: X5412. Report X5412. 1.10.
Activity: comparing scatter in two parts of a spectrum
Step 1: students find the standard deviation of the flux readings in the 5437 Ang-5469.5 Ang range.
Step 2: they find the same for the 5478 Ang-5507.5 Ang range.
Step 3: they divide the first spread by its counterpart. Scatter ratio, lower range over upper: 0.81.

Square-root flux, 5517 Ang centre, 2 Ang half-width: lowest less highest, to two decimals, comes -0.48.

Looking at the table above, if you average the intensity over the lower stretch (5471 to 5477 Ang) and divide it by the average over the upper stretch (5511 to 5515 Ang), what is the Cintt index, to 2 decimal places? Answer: 1.15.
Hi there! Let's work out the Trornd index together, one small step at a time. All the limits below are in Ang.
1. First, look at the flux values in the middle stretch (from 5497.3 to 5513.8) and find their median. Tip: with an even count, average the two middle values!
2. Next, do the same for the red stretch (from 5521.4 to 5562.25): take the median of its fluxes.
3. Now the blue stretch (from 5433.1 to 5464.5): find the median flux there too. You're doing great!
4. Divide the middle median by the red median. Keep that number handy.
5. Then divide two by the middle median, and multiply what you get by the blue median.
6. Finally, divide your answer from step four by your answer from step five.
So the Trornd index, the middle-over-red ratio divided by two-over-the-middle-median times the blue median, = 0.48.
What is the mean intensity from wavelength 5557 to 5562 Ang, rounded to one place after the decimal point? 21.3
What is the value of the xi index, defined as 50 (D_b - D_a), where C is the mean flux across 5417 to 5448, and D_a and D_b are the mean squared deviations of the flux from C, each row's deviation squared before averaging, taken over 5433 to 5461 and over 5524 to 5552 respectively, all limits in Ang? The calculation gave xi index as 27.1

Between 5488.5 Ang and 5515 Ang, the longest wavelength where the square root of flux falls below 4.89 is 5514.43 Ang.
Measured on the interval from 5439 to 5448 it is 5447.54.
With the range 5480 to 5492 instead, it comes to 5491.62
